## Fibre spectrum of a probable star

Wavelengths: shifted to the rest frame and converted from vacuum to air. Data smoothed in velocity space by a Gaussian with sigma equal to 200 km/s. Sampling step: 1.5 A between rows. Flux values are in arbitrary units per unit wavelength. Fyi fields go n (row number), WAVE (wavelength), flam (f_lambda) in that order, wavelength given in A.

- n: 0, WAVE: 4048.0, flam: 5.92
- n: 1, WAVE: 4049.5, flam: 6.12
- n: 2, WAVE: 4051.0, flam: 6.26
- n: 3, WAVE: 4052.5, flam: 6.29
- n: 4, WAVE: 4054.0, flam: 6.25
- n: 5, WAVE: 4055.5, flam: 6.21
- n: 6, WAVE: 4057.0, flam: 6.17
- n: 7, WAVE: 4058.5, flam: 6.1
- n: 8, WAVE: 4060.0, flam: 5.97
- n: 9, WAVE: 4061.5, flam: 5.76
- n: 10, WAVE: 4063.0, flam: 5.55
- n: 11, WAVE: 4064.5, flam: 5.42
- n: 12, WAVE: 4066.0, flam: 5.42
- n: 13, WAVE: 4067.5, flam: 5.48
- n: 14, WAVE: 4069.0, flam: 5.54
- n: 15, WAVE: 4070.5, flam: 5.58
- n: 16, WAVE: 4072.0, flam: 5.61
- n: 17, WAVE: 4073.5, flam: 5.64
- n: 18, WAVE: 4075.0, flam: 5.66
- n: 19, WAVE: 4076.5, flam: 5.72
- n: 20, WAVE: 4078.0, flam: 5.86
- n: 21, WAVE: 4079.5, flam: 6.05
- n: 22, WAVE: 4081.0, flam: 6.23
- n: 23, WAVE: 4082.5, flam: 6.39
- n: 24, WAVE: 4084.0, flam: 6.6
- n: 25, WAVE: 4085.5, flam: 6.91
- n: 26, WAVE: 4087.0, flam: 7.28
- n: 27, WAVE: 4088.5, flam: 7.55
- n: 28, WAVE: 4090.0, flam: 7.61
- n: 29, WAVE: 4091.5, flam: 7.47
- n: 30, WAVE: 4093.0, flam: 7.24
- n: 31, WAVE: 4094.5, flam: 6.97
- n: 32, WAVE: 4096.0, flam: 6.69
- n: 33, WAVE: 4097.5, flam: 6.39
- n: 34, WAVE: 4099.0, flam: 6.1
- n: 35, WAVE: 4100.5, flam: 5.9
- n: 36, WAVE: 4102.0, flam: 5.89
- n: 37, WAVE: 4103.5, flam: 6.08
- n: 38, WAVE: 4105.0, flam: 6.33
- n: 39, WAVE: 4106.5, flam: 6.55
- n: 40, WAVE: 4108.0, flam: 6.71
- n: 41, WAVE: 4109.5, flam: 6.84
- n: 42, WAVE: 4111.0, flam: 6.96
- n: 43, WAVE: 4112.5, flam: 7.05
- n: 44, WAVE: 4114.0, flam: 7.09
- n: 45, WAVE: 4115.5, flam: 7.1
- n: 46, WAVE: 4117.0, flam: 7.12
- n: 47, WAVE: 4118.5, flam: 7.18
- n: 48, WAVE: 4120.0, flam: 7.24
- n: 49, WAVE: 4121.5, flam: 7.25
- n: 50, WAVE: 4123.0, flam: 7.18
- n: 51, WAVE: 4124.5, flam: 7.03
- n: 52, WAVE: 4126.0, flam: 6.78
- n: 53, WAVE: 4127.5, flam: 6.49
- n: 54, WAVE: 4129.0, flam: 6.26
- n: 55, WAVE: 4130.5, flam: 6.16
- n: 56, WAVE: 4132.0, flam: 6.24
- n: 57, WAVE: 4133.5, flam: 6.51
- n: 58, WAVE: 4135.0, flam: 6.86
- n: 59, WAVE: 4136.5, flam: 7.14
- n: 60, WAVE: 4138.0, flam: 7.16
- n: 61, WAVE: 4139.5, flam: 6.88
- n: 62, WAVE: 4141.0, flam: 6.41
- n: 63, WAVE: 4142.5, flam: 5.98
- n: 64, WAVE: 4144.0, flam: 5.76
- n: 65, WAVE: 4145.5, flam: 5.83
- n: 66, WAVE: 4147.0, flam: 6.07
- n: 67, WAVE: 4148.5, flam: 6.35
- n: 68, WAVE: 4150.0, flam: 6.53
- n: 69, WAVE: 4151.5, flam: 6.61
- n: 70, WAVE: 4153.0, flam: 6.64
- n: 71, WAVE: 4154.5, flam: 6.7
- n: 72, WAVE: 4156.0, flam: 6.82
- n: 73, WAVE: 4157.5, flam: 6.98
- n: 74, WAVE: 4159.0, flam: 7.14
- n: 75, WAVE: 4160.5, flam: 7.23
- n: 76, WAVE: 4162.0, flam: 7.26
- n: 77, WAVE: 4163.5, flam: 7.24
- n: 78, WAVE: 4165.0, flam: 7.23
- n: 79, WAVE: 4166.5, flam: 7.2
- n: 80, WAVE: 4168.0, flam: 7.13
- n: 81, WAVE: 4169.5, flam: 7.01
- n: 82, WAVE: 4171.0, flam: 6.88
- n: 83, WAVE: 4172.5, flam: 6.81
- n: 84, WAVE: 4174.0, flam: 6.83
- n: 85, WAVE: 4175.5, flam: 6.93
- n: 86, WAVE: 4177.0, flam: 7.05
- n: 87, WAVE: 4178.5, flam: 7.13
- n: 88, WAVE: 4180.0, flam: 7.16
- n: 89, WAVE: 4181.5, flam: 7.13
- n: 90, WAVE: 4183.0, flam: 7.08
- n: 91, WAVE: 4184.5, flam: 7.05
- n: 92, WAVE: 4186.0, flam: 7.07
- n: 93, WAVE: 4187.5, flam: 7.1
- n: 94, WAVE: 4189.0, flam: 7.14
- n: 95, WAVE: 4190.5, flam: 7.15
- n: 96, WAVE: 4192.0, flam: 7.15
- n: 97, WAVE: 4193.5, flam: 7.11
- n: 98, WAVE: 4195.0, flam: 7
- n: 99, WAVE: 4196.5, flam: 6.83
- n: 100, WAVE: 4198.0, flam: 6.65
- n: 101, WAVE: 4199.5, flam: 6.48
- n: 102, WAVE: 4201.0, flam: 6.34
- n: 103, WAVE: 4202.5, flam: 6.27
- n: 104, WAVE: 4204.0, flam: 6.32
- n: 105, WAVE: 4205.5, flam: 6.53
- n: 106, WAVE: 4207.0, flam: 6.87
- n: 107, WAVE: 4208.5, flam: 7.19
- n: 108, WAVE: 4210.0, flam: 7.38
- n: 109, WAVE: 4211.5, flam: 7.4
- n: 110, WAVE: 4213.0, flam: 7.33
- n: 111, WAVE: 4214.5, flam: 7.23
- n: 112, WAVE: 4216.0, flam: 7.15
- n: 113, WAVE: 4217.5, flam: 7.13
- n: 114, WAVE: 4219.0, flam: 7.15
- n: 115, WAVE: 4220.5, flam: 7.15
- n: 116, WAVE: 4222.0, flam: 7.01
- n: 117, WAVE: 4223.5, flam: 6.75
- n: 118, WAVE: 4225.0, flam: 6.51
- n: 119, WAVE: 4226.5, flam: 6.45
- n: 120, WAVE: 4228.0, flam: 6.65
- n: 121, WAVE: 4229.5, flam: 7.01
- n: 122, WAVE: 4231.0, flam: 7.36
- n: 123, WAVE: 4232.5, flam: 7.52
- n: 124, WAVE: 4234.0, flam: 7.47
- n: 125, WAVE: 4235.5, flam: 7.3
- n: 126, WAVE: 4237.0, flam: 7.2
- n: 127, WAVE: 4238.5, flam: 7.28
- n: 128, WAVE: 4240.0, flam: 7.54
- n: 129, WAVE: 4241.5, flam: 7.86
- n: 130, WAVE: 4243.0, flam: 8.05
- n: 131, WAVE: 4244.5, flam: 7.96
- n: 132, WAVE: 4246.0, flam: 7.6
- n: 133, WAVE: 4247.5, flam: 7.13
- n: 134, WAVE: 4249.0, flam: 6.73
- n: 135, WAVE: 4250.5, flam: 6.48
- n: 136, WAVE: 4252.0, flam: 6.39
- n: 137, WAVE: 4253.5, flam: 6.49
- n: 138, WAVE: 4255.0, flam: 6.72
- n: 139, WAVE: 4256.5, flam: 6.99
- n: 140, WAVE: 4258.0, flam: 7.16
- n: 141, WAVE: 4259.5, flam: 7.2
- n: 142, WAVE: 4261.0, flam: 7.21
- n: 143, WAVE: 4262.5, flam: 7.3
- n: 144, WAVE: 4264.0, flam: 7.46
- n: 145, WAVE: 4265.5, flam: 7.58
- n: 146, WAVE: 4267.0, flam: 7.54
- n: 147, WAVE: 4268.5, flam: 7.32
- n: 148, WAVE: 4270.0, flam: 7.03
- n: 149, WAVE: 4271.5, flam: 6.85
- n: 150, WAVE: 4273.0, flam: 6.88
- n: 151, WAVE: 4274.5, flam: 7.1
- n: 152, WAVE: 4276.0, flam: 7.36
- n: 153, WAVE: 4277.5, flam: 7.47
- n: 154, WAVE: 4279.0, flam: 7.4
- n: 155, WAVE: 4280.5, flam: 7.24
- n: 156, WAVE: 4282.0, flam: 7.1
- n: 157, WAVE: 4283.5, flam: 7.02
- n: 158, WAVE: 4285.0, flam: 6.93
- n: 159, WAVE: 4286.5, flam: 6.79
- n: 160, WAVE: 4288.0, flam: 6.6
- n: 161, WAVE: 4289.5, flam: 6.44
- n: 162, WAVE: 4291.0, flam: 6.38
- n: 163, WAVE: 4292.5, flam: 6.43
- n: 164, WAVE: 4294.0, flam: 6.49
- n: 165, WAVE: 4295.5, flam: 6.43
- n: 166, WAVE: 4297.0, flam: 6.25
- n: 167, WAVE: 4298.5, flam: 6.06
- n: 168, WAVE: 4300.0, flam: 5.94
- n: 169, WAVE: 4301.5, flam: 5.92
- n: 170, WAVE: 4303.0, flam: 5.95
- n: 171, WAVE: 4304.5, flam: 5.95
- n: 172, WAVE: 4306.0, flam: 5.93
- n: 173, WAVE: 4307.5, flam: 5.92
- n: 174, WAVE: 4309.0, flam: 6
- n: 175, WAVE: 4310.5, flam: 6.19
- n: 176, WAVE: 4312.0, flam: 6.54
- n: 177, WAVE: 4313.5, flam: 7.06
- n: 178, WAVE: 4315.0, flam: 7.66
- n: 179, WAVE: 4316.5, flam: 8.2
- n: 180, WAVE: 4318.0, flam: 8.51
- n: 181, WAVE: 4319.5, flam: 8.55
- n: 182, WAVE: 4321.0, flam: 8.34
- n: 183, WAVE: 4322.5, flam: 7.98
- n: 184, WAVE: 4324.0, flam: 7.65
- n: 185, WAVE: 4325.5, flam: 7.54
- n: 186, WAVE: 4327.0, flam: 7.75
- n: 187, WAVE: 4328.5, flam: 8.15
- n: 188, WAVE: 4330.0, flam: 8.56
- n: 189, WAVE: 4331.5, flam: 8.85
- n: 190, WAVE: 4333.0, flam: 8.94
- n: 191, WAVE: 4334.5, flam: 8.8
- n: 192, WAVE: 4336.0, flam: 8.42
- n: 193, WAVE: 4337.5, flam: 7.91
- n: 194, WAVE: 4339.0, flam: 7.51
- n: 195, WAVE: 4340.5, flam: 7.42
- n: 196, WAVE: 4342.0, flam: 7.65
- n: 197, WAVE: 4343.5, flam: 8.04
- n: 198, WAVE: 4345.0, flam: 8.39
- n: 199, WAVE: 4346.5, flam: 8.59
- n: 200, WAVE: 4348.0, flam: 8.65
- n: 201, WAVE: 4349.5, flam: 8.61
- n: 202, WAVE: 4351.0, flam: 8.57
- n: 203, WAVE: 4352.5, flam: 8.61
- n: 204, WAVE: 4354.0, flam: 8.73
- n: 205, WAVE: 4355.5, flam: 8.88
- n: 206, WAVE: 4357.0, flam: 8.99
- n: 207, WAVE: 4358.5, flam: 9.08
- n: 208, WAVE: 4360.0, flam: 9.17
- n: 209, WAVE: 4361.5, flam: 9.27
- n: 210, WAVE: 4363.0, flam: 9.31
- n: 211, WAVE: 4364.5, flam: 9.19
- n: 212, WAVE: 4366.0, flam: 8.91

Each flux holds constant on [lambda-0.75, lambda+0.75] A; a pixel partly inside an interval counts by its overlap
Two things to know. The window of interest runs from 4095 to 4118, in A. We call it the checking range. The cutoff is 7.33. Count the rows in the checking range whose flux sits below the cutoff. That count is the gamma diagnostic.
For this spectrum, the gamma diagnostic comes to 15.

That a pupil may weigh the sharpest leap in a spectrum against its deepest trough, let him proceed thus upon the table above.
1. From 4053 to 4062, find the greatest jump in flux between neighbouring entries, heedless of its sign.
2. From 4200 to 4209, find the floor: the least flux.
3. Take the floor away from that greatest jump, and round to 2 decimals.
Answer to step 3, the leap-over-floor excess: -6.06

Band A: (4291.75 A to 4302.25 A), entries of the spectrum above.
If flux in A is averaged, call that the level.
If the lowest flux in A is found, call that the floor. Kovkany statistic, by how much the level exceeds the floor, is 0.3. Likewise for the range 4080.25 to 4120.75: 0.9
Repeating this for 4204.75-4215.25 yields 0.6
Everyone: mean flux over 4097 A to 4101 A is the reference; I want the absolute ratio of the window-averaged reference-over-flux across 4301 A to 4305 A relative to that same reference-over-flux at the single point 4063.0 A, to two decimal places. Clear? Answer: 0.93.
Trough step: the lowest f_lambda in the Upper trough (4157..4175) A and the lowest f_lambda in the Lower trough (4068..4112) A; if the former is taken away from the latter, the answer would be -1.3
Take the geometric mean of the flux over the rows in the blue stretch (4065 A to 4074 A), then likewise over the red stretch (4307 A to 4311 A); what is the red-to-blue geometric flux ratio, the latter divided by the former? 1.09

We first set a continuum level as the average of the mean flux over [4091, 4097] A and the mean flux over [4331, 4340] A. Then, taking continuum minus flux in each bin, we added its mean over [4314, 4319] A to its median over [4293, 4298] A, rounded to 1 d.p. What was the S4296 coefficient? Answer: 0.9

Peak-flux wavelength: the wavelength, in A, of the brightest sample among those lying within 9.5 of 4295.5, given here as 4286.5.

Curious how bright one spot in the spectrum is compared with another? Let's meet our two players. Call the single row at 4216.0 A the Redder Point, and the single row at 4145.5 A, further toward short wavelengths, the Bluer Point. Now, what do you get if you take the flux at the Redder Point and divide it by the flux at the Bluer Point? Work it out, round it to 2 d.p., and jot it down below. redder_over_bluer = 1.23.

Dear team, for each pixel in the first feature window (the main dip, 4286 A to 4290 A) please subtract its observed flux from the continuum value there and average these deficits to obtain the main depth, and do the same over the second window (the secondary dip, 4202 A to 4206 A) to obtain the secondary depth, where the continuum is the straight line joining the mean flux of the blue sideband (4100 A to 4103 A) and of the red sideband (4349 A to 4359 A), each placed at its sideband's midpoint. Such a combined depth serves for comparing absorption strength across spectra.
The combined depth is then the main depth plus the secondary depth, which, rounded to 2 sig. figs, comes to 2.1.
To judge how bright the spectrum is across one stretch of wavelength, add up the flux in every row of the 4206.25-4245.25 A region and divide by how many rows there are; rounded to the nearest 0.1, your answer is 7.2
